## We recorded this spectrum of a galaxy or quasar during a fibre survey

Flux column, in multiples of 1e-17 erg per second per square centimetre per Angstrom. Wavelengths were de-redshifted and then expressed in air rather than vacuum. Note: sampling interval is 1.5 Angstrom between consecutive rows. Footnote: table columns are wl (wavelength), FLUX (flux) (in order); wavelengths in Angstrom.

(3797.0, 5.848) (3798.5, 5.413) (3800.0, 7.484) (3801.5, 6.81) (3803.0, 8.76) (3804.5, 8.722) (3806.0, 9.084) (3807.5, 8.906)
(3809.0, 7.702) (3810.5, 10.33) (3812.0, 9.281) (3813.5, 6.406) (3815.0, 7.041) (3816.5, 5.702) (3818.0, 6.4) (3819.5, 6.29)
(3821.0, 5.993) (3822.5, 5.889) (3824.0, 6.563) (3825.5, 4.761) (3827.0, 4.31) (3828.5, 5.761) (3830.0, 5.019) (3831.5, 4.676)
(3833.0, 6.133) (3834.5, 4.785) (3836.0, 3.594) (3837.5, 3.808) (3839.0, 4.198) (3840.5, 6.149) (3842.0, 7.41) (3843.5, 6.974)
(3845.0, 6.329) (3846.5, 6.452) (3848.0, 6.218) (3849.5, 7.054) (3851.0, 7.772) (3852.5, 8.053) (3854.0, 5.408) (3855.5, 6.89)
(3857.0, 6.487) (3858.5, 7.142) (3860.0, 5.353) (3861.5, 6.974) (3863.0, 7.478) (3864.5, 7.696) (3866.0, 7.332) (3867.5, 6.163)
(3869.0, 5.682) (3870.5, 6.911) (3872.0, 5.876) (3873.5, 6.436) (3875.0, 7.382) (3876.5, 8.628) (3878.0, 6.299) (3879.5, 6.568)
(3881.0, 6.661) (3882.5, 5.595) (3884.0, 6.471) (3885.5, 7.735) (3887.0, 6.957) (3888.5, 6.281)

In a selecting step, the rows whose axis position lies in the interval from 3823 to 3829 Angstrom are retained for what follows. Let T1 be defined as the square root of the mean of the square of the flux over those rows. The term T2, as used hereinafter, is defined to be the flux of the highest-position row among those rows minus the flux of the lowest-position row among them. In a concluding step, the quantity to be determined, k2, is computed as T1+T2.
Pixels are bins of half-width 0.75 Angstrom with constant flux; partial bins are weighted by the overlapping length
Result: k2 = 4.6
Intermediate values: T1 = 5.42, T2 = -0.8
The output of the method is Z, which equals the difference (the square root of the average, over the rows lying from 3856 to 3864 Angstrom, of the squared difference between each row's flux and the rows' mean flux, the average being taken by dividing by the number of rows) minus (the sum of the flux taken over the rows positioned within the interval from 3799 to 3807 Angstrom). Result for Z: -40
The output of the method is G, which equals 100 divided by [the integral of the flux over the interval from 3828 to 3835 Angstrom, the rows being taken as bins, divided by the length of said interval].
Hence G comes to 19.0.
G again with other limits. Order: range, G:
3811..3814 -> 12.2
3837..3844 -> 17.5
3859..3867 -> 14.4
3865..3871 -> 15.3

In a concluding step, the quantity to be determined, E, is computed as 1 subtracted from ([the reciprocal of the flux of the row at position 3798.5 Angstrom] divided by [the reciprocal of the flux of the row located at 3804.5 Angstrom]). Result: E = 0.61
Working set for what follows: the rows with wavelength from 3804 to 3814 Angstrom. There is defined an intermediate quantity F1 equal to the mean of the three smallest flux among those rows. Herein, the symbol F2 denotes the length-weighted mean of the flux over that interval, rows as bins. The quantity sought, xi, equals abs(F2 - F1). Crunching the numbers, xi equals 1.1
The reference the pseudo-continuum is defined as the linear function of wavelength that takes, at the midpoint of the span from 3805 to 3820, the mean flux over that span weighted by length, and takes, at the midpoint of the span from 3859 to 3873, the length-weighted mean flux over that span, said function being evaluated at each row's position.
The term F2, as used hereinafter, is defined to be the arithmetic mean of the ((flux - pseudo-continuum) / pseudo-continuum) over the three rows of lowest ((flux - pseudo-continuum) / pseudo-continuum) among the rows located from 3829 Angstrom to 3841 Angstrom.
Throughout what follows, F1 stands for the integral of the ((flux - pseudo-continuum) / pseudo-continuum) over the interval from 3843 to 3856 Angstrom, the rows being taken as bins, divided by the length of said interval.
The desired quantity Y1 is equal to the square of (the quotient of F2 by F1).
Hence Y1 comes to 343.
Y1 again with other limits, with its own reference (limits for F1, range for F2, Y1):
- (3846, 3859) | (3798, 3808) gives 331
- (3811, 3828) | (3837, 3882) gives 4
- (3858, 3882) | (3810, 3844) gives 153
